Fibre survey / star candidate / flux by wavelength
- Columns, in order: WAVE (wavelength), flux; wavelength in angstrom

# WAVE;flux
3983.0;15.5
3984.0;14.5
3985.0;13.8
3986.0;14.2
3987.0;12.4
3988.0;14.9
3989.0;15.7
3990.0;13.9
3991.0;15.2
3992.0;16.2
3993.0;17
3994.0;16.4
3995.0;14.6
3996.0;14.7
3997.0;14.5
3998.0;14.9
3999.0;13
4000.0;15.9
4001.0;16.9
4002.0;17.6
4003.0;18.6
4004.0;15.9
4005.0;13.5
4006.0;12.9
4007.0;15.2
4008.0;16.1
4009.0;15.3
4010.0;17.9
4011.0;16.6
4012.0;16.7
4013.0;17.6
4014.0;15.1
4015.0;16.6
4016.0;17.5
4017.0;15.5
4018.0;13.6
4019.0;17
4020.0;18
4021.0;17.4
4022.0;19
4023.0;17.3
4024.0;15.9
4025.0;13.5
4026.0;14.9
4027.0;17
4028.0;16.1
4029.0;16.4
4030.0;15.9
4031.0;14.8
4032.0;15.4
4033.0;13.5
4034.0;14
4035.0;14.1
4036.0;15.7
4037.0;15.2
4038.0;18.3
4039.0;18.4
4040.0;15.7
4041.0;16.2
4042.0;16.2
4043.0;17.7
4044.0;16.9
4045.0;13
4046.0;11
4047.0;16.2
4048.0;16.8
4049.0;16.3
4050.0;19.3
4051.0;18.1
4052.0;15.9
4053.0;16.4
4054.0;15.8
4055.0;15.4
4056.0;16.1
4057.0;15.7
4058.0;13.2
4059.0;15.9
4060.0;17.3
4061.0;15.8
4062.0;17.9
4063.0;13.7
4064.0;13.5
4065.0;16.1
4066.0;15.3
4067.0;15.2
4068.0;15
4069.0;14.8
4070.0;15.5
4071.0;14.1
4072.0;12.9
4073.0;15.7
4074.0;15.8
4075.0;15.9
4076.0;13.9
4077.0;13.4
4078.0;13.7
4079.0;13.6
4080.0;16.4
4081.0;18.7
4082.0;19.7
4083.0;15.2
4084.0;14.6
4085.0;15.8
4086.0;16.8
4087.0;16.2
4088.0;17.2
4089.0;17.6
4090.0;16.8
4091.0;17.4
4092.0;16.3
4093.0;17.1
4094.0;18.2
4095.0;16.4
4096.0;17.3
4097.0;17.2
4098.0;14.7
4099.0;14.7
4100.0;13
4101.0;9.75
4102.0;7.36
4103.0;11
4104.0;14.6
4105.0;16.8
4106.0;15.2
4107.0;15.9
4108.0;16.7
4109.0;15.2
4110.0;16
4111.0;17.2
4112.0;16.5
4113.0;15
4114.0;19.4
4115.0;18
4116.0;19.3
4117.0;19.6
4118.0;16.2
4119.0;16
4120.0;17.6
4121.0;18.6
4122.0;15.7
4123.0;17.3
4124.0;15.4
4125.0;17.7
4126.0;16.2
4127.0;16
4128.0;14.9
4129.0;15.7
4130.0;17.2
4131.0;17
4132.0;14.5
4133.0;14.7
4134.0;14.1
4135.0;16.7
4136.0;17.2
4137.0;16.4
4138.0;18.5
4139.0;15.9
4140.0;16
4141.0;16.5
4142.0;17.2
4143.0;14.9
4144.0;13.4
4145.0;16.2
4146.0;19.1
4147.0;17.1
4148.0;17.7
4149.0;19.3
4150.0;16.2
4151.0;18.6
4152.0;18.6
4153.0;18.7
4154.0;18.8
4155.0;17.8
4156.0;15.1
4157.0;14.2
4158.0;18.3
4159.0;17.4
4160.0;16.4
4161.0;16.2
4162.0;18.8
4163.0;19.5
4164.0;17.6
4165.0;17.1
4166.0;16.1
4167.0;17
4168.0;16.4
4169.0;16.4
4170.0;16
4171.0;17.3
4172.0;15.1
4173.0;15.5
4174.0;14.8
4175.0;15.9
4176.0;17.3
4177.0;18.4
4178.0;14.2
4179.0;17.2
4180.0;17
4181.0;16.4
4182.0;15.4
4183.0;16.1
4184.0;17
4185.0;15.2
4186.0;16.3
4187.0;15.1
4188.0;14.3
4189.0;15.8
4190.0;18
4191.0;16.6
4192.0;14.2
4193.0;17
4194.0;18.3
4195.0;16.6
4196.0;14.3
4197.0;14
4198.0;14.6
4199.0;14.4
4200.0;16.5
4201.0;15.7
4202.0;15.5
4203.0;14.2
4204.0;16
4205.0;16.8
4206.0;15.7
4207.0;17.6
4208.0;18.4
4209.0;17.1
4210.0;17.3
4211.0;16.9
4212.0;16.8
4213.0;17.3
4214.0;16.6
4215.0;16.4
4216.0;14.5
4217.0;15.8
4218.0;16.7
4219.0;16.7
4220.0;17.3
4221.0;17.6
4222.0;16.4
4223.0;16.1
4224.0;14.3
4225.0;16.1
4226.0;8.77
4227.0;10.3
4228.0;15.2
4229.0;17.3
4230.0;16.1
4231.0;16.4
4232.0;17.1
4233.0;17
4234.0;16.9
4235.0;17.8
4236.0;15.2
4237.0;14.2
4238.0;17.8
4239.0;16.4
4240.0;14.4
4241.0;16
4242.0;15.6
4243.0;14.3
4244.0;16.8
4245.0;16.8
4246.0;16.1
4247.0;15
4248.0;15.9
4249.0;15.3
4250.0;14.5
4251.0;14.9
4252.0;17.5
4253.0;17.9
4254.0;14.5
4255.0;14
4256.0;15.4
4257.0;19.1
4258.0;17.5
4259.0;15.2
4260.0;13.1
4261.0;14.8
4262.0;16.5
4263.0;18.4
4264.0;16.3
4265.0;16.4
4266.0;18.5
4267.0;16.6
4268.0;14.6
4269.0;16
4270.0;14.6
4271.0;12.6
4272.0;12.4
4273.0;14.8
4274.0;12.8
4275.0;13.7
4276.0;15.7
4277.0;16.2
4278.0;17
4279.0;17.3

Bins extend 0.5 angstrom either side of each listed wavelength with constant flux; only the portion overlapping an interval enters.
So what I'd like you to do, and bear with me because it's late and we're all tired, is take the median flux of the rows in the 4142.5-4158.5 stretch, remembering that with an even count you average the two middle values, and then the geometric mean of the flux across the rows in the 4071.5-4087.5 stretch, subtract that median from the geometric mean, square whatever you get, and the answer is 5.4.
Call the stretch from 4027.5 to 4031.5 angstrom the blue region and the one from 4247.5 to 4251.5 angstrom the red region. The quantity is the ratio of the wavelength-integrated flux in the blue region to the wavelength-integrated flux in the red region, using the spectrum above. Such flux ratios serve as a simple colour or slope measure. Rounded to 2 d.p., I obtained 1.04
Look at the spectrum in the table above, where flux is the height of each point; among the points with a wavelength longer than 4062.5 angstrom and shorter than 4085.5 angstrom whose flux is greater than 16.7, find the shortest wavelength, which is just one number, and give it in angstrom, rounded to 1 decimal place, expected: 4081.0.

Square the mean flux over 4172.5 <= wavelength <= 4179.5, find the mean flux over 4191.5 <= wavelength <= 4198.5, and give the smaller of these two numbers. 15.6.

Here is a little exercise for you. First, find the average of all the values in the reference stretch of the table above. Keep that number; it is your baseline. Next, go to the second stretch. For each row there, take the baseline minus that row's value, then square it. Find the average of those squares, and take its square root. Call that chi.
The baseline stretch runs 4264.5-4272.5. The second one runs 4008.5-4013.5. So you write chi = 1.8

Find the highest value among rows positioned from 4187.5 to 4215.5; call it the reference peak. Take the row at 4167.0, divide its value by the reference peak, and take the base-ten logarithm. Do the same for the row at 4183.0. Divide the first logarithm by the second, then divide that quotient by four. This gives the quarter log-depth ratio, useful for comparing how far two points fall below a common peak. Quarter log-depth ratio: 0.15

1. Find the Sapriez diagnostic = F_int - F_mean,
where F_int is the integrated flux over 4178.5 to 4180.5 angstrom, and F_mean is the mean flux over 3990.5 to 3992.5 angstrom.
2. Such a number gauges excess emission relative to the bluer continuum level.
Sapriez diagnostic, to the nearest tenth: 18.5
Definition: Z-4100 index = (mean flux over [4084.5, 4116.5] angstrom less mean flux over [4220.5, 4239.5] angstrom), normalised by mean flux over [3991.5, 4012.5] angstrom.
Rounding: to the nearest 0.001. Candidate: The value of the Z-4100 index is 0.013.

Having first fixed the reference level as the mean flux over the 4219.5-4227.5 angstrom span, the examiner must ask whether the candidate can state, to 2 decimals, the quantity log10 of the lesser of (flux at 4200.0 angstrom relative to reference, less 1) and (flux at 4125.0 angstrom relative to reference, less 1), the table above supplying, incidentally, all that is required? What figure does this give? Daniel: -0.89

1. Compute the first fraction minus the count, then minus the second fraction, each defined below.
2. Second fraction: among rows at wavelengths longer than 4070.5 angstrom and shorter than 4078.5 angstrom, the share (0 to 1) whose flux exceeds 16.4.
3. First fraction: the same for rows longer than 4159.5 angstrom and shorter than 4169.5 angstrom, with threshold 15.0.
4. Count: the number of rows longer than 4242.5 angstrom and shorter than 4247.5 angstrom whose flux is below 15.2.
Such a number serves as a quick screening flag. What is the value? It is -1.0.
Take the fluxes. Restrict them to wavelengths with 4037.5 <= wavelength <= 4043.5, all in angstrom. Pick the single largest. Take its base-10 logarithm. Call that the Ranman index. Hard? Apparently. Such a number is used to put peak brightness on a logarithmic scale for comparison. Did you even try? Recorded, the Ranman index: 1.26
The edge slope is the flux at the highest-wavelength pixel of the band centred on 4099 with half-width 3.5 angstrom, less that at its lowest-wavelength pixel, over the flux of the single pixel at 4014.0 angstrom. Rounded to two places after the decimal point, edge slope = -0.66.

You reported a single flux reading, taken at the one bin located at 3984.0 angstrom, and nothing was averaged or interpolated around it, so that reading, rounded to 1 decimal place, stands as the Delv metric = 14.5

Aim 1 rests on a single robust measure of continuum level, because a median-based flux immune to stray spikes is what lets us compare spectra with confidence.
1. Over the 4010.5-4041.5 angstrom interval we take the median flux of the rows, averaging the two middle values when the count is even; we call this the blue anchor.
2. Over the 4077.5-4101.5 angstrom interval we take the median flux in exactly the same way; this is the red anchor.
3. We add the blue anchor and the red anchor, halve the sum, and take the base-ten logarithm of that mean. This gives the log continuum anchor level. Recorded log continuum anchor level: 1.21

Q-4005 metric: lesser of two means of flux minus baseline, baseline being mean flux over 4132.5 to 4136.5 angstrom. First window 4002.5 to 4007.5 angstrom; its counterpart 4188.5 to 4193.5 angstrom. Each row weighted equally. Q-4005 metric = -0.5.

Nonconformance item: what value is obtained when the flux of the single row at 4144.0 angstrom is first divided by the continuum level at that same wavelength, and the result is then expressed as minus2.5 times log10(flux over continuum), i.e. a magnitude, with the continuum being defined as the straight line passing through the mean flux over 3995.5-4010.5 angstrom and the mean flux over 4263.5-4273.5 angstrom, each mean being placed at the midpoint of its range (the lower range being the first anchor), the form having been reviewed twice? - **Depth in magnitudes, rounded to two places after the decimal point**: 0.15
